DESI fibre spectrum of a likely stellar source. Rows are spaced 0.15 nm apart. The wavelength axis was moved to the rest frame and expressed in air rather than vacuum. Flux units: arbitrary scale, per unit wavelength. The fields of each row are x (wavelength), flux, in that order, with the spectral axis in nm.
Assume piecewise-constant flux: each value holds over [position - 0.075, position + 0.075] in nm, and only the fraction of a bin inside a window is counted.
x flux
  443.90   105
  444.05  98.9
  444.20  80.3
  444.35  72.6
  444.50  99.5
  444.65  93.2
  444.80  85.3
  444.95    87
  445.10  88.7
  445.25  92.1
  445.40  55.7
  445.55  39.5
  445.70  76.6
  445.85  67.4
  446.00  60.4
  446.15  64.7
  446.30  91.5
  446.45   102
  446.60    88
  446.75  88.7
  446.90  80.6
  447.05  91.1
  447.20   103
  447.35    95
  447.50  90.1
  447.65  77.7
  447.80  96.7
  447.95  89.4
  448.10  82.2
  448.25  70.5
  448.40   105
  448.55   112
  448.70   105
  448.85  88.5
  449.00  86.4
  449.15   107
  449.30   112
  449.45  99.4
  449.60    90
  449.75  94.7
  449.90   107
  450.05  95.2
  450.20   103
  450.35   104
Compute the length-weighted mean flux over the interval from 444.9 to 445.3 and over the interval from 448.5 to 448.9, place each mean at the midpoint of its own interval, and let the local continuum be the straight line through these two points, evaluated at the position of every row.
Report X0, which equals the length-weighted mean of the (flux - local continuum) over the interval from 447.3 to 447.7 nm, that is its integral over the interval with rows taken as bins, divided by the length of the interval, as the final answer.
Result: -10.0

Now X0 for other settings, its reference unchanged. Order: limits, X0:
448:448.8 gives -6.4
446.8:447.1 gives -10.2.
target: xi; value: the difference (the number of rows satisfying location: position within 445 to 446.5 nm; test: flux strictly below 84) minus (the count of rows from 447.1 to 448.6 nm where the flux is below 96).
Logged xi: 0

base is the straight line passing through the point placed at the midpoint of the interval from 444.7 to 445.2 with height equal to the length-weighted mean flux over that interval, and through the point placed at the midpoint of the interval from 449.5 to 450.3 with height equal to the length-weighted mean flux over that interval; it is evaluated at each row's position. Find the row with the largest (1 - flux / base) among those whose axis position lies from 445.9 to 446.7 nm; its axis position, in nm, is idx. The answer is 446.00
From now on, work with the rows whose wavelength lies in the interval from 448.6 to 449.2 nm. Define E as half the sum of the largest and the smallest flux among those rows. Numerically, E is 97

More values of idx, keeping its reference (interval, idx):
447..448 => 447.65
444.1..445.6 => 445.55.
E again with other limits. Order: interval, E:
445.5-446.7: 71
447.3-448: 87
